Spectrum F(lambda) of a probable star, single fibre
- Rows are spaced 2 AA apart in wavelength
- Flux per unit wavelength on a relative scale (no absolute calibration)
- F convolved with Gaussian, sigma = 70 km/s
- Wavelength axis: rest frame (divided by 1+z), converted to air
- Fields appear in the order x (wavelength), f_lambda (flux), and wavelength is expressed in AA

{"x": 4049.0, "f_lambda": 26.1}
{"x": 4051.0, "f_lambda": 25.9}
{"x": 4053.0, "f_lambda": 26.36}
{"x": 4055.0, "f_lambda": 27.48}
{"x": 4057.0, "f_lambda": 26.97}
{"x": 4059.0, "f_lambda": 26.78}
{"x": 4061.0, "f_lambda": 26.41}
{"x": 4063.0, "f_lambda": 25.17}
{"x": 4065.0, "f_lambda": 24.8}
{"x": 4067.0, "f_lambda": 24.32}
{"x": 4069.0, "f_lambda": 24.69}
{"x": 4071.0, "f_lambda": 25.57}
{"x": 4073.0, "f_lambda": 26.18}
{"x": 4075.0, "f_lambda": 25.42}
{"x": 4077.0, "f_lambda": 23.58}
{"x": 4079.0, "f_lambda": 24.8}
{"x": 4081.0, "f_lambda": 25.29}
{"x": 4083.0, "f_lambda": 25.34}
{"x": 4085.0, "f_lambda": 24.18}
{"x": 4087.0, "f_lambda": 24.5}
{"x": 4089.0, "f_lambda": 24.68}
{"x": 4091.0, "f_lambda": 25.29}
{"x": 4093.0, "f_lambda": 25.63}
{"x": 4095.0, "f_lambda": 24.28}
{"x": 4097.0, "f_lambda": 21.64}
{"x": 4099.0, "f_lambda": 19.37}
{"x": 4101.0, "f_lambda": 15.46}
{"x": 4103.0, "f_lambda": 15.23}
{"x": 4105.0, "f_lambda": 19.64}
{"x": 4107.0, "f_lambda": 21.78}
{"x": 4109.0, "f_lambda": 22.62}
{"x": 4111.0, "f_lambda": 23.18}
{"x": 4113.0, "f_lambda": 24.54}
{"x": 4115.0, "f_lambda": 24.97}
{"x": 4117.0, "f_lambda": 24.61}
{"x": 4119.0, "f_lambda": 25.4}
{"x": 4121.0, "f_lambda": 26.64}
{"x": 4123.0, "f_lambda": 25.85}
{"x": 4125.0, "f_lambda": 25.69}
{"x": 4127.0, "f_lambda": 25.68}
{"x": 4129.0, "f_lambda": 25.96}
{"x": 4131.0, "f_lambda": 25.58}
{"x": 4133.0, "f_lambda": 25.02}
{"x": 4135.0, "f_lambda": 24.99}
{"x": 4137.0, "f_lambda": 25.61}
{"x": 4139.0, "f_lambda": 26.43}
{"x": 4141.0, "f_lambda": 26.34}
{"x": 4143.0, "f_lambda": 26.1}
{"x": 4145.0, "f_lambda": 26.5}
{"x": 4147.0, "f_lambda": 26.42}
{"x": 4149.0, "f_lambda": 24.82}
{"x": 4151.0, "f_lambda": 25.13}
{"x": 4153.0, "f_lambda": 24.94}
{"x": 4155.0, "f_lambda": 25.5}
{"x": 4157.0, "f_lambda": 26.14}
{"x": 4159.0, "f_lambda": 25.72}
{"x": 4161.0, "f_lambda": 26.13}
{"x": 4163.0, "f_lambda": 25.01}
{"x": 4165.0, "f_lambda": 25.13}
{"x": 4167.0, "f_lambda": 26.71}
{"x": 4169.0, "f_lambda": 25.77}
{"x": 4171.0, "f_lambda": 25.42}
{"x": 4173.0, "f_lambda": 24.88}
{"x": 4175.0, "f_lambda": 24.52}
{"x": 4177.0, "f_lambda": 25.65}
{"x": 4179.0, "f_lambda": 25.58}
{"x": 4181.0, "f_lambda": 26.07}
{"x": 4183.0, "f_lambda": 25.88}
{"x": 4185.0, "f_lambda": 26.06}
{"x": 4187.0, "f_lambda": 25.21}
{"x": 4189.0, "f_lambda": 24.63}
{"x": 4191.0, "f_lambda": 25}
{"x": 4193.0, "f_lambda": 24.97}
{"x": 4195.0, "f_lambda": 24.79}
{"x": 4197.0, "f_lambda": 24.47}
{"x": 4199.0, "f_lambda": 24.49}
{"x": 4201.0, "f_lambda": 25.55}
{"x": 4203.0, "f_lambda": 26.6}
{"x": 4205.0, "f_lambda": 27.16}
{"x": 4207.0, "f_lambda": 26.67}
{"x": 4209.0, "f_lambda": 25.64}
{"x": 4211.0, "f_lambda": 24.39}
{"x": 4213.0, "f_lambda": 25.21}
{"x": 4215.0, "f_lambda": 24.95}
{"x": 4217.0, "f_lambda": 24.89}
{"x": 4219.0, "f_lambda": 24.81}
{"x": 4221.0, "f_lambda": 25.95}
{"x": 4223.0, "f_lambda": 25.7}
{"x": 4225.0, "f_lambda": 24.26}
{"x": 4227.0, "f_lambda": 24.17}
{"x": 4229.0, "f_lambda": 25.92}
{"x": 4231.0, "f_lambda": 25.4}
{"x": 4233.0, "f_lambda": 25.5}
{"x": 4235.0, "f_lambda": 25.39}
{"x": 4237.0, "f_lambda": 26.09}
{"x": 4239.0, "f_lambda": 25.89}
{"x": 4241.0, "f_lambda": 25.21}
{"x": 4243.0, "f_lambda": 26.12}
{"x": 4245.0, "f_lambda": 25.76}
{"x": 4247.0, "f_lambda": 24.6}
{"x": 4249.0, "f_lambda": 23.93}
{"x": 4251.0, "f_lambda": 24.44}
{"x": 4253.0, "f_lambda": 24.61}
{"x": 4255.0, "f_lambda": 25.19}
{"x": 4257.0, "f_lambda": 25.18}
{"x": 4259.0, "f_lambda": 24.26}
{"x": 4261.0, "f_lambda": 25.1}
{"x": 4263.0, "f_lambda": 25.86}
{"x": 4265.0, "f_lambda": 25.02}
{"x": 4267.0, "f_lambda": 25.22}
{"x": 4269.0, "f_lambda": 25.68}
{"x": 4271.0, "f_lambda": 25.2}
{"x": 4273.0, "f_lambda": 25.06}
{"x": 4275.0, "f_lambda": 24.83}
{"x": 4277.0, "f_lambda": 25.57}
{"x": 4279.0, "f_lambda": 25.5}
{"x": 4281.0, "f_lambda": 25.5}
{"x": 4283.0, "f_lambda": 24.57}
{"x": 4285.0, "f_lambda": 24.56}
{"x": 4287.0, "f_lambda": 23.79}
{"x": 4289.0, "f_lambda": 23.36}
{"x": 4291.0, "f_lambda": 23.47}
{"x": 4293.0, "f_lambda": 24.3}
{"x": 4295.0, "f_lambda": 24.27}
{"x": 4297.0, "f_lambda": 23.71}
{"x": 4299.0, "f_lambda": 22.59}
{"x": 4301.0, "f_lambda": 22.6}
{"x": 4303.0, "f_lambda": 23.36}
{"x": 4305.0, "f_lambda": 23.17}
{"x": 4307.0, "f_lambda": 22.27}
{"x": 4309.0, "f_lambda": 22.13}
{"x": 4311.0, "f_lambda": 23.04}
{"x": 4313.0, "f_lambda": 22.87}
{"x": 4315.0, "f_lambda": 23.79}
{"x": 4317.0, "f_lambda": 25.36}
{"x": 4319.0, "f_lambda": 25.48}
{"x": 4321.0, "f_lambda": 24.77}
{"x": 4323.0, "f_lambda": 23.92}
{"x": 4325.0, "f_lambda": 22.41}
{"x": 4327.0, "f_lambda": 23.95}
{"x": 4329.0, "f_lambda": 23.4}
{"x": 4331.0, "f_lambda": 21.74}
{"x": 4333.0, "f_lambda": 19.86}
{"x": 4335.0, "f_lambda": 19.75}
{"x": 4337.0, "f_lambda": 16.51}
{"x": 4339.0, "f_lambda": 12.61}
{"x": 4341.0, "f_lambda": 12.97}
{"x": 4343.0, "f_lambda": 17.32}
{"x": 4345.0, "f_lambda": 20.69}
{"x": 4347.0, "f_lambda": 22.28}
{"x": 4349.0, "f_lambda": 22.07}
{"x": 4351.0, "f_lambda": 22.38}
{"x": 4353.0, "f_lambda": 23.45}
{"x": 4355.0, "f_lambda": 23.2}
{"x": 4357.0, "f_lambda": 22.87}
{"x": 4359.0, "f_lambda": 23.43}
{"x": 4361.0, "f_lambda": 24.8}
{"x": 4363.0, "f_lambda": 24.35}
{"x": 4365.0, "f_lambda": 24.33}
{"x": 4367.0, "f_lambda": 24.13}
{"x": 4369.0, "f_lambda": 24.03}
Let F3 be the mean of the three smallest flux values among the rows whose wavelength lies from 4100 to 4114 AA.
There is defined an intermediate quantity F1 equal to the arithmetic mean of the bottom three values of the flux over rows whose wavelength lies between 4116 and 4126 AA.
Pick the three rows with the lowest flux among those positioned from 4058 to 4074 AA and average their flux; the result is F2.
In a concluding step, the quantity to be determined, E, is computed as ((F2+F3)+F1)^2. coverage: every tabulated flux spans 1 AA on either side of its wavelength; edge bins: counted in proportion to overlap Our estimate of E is 4437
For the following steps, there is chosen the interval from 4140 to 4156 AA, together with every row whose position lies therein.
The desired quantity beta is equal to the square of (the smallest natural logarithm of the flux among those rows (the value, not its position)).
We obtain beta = 10.3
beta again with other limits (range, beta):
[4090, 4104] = 7.4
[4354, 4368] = 9.8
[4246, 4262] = 10.1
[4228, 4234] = 10.5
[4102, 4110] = 7.4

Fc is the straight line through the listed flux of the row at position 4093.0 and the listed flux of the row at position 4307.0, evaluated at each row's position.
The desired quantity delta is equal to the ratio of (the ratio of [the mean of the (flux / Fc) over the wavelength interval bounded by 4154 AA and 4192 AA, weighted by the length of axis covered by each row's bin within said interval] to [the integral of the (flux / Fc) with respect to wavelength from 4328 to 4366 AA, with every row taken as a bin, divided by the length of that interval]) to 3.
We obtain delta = 0.360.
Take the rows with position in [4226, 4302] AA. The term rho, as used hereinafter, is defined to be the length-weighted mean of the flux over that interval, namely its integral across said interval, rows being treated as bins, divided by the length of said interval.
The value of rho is 24.8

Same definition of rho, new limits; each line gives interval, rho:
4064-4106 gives 23.3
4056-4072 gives 25.6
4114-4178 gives 25.6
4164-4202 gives 25.3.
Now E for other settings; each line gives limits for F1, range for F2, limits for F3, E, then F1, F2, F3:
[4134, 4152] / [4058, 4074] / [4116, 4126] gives 5598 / 25.0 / 24.6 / 25.2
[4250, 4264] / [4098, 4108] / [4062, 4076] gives 4320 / 24.4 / 16.7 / 24.6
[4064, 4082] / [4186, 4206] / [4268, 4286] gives 5385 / 24.2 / 24.5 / 24.7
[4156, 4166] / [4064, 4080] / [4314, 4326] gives 5308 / 25.3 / 24.2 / 23.4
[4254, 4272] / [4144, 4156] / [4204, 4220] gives 5543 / 24.8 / 25.0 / 24.7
